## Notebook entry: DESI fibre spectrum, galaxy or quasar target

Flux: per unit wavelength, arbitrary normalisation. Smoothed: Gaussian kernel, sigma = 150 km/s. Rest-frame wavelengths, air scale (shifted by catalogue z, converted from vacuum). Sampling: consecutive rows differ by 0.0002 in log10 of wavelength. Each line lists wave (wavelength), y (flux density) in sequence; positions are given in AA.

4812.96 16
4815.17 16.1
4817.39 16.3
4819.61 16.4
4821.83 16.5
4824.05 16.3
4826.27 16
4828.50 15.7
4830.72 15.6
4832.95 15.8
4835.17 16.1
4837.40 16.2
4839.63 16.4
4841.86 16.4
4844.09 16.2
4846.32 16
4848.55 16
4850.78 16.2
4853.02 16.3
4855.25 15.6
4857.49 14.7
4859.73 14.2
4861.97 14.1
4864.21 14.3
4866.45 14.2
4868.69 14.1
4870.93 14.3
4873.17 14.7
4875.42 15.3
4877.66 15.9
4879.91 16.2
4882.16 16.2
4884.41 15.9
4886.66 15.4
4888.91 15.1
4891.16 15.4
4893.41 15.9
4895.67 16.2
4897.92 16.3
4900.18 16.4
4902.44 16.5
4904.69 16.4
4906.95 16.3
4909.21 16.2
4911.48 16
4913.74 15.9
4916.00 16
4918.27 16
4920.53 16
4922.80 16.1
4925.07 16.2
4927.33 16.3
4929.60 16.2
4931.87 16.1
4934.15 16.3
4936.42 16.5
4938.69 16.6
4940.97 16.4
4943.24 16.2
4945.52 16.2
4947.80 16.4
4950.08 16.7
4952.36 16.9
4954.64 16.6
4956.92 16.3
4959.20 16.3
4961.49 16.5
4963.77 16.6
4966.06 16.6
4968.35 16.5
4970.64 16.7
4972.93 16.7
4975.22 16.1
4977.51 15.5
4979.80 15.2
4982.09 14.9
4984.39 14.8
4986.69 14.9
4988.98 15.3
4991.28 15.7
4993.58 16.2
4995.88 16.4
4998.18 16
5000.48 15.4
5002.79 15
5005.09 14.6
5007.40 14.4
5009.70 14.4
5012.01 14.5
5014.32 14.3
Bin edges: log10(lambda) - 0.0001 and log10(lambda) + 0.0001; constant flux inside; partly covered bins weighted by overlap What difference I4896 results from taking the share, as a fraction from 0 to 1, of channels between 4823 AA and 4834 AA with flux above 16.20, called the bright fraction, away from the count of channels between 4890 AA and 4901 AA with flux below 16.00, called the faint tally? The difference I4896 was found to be 1.8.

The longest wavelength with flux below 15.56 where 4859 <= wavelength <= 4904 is 4891.16 AA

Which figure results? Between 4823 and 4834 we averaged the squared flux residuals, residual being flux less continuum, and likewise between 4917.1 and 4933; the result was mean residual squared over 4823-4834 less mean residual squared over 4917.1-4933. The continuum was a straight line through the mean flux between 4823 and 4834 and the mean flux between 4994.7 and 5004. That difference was -0.1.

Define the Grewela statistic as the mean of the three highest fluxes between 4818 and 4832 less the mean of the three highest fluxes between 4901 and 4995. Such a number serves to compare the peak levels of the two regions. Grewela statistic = -0.37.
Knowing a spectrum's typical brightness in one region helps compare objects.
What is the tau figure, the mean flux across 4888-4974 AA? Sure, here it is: 16.3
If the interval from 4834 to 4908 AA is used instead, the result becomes 15.6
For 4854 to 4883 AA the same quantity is 14.9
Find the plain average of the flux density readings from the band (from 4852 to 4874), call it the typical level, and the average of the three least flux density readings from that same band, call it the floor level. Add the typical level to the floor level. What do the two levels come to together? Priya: 28.8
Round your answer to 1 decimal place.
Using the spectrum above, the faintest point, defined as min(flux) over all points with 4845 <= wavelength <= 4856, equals 15.6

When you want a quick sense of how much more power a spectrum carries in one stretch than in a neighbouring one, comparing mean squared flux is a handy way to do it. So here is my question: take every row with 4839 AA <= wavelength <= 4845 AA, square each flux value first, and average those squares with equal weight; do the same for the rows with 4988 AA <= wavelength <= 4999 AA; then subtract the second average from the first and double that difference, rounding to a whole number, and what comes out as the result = 26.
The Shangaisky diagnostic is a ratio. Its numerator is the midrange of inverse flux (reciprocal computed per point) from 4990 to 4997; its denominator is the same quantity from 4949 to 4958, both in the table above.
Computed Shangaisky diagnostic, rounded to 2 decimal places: 1.03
